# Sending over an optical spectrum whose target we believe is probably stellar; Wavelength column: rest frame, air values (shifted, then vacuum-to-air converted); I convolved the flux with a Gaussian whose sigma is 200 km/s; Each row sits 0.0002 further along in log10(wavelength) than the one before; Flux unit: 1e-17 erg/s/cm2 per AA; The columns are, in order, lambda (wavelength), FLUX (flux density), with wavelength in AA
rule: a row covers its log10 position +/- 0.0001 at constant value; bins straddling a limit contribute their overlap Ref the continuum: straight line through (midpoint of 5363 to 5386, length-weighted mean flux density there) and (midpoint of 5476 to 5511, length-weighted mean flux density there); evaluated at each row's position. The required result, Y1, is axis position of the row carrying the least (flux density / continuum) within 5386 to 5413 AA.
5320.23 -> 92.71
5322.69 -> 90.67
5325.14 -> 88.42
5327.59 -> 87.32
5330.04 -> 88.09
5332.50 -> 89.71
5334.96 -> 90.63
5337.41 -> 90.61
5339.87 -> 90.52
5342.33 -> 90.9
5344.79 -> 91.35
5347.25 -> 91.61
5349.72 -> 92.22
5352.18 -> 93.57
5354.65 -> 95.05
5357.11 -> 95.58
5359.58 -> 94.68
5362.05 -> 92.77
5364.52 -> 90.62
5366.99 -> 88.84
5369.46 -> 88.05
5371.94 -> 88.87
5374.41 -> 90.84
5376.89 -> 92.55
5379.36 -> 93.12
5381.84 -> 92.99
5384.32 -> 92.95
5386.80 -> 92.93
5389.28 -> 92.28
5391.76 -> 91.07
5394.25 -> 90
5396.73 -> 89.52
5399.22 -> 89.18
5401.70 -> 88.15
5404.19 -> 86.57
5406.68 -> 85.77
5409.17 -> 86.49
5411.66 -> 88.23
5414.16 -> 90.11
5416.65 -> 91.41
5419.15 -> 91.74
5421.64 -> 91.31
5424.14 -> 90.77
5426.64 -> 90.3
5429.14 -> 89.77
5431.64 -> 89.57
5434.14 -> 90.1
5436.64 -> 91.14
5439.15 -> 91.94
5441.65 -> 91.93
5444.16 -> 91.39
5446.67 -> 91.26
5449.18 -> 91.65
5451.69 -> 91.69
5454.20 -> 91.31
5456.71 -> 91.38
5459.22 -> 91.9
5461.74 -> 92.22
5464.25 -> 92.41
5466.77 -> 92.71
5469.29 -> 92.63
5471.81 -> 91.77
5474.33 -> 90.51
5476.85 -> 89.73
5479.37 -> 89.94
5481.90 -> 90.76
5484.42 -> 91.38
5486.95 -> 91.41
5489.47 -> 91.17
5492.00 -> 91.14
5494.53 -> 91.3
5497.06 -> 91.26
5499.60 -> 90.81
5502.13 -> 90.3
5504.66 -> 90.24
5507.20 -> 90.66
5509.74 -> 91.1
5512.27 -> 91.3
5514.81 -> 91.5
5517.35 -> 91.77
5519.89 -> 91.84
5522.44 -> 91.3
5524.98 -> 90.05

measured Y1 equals 5406.68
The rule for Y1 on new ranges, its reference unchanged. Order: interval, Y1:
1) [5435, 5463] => 5436.64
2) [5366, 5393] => 5369.46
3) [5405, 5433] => 5406.68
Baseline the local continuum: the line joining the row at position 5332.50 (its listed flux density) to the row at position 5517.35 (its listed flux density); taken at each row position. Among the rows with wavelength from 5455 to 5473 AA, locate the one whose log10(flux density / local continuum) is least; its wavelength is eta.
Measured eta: 5456.71 AA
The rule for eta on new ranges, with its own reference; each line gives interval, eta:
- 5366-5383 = 5369.46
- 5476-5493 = 5476.85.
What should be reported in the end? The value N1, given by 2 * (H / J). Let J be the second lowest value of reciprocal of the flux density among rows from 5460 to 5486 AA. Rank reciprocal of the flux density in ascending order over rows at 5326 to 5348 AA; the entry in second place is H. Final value 2.03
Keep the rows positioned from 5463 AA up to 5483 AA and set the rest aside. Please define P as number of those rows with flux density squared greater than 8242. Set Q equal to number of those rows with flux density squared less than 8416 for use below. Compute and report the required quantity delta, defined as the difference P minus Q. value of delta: 0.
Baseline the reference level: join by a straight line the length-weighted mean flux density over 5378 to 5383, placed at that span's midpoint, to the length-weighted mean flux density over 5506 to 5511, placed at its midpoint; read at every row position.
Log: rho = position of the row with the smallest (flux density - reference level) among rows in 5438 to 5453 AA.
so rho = 5446.67 AA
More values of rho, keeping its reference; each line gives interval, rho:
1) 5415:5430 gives 5429.14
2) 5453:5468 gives 5454.20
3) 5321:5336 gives 5327.59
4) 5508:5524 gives 5509.74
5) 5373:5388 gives 5374.41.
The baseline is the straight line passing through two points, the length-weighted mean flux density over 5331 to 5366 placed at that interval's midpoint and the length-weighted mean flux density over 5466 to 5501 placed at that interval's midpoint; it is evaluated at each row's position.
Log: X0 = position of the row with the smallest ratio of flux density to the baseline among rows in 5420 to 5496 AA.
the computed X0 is 5431.64 AA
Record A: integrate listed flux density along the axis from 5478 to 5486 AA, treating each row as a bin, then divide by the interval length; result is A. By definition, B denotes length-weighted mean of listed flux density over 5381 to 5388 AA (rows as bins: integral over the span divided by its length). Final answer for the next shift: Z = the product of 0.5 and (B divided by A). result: 0.512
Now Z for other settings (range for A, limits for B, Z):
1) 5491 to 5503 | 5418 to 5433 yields 0.498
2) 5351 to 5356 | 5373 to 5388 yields 0.490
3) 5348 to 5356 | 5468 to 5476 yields 0.489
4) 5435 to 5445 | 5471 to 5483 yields 0.494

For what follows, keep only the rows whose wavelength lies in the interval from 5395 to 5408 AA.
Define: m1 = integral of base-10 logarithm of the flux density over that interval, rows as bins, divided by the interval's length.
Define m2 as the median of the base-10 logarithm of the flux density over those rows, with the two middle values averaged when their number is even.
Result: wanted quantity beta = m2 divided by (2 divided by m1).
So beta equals 1.89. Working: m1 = 1.94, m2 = 1.945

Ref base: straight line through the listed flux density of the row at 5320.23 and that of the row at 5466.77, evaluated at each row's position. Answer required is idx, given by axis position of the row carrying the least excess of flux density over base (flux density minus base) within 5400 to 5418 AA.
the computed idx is 5406.68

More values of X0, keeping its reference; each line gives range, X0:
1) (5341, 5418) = 5406.68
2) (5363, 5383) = 5369.46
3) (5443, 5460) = 5446.67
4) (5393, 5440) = 5406.68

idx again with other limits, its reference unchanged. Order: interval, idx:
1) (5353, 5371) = 5369.46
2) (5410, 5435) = 5411.66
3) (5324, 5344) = 5327.59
